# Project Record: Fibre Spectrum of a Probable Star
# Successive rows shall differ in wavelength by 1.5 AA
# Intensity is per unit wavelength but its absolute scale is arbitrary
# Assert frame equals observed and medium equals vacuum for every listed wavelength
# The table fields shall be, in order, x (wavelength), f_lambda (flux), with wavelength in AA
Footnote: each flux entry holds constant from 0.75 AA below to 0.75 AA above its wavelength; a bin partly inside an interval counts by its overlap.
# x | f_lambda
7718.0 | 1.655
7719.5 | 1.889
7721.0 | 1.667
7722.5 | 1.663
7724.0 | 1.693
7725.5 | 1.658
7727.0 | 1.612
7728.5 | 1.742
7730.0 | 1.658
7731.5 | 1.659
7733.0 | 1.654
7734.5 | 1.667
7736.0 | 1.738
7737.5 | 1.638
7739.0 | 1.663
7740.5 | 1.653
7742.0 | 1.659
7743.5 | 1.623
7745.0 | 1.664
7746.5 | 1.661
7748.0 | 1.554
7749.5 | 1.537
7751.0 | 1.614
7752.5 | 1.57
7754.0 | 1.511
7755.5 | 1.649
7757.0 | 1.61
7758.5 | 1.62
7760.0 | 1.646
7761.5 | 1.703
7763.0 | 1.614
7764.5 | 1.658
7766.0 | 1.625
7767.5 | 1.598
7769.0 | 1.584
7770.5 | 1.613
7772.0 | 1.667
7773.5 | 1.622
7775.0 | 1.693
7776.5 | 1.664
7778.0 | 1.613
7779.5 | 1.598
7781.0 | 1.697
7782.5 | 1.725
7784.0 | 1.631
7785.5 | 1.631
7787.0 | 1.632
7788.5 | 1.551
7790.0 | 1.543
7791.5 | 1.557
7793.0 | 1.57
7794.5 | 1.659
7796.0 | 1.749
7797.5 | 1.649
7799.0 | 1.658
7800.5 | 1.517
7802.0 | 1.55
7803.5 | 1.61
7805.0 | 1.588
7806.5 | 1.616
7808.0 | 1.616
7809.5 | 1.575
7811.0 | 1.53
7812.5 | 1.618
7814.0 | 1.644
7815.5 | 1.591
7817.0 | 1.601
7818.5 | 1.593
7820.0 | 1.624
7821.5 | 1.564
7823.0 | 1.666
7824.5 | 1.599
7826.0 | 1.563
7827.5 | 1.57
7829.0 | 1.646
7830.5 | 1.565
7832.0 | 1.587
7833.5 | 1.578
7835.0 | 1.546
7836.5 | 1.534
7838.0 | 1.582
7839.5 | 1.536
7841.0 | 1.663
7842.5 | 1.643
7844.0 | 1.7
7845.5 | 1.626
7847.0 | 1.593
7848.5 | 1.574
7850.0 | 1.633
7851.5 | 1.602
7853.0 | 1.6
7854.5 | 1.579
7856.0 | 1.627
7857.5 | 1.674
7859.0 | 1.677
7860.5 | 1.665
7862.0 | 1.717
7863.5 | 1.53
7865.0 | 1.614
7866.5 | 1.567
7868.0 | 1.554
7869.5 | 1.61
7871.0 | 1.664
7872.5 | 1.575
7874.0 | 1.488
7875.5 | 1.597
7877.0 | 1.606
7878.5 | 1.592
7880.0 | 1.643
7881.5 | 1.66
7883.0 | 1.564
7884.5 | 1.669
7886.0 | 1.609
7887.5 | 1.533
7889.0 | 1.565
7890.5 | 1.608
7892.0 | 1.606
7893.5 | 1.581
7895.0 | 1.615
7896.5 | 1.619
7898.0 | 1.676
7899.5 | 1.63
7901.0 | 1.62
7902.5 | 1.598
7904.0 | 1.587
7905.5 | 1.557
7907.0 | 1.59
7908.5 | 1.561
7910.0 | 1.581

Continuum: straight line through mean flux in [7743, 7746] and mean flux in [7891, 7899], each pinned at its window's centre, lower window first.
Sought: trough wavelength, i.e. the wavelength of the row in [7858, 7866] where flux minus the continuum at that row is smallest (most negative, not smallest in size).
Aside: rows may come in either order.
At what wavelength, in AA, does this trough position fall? 7863.5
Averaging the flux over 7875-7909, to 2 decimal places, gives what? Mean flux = 1.60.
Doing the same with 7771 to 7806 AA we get 1.62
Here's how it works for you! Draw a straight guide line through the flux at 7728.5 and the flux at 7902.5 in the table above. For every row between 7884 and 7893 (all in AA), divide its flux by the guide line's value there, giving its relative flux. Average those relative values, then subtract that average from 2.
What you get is 1.01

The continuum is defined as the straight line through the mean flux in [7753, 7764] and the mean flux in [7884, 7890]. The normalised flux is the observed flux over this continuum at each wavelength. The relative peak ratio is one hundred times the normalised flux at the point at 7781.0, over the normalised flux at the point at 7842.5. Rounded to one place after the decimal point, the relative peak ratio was 102.4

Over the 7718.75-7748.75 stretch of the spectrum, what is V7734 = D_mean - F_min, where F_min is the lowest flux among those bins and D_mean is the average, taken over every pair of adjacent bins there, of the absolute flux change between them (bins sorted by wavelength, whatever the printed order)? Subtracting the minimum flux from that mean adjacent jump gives -1.50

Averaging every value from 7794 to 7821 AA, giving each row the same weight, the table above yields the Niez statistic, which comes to 1.61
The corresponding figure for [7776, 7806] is 1.62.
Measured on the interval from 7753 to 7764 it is 1.62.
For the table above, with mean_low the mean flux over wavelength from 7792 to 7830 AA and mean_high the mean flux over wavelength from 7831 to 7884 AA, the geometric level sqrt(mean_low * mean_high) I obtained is 1.61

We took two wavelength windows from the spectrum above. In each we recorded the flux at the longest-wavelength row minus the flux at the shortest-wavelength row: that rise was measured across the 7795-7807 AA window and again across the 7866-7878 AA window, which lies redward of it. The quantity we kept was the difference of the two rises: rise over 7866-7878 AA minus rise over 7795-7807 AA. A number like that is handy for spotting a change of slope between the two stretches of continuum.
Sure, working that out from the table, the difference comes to 0.172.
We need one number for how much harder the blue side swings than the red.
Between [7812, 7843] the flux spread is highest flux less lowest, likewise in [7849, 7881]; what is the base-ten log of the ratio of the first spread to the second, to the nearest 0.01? -0.24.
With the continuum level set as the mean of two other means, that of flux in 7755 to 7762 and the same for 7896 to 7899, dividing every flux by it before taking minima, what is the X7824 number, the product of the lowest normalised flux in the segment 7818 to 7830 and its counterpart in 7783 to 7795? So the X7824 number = 0.890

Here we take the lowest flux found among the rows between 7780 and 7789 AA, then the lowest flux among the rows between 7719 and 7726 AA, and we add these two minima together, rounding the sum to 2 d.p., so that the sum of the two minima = 3.21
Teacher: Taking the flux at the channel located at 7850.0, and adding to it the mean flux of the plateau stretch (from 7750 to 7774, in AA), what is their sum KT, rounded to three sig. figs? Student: 3.25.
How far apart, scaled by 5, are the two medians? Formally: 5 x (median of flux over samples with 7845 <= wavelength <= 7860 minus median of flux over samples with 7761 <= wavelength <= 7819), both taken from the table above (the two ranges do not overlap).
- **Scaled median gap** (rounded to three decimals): -0.010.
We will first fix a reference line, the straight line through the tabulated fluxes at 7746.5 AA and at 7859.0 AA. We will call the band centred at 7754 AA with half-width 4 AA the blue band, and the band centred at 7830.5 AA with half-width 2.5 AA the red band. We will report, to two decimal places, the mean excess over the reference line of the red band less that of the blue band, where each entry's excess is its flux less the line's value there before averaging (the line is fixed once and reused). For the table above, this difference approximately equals 0.00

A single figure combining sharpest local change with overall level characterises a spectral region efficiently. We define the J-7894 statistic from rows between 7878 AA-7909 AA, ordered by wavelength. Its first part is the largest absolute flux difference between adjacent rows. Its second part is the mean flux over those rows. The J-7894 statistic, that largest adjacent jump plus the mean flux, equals 1.71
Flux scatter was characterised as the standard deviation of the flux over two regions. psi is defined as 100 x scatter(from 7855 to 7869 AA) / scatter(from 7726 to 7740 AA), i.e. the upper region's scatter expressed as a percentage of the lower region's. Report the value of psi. 149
